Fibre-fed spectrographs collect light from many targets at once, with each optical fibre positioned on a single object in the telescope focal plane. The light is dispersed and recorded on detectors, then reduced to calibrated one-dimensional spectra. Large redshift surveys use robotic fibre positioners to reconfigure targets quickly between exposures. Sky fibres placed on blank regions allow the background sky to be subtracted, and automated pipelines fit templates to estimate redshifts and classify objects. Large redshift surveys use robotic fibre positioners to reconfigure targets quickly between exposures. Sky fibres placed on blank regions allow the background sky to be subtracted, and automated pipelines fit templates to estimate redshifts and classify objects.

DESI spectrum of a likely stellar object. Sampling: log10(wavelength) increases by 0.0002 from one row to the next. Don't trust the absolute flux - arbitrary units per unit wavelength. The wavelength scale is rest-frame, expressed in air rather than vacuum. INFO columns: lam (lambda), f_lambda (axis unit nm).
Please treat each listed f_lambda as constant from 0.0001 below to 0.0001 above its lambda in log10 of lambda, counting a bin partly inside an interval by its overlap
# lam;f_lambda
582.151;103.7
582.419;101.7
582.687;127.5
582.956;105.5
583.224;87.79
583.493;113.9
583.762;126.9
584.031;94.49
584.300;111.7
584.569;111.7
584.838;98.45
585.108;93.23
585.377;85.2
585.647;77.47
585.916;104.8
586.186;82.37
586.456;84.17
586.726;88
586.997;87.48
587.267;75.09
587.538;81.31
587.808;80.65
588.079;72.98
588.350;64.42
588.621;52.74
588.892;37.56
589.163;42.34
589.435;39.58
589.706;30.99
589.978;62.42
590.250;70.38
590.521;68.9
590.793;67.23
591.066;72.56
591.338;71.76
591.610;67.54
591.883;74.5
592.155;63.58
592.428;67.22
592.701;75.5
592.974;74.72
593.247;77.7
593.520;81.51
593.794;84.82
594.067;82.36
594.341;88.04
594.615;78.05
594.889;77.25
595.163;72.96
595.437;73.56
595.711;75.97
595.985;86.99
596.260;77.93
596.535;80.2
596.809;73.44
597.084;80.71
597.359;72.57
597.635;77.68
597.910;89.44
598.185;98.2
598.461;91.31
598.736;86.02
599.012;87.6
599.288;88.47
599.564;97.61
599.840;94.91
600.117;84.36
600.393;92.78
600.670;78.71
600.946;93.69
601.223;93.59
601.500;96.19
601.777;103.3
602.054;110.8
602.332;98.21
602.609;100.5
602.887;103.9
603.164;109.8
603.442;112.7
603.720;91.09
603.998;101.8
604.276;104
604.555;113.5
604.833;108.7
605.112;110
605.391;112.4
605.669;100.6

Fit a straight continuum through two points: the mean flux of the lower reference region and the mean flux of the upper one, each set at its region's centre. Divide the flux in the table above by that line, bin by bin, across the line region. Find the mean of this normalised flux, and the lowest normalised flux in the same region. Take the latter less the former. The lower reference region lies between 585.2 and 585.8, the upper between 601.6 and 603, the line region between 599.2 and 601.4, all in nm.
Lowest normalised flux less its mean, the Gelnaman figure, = -0.12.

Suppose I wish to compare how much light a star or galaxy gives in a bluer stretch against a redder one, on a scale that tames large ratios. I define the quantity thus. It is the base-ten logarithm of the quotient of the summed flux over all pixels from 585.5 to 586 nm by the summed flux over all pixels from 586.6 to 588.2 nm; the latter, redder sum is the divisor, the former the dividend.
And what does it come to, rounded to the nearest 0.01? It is -0.43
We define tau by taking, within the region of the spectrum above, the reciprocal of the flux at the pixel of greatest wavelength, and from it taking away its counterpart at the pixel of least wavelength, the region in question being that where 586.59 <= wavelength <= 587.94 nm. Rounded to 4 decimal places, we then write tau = 0.0010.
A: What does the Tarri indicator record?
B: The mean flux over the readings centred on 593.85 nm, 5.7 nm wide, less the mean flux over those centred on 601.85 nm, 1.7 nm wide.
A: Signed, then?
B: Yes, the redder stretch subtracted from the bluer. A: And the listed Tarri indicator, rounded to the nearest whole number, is -24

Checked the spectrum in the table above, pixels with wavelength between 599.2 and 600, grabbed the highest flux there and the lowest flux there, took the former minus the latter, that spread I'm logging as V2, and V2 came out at 9.1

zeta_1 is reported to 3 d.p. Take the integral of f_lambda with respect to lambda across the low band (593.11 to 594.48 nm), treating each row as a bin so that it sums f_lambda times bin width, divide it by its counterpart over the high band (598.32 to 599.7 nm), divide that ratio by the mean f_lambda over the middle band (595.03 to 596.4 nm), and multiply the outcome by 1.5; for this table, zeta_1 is 0.018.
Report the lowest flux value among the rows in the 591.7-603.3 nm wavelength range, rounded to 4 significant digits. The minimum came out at 63.58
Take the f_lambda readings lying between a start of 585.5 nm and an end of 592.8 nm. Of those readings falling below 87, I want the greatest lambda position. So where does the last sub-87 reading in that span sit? 592.701 nm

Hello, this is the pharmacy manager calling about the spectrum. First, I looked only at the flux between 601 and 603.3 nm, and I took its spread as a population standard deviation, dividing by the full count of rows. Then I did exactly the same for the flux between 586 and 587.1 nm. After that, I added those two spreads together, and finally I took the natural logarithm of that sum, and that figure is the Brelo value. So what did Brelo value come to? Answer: 2.09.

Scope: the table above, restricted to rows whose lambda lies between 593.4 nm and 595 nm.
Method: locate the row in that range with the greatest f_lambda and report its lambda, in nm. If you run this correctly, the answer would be 594.341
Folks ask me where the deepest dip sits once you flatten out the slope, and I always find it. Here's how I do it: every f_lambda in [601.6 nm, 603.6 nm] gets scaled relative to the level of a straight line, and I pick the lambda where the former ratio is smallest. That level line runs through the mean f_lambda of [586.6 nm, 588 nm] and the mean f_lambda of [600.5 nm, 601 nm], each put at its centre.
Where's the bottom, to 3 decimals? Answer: 602.332 nm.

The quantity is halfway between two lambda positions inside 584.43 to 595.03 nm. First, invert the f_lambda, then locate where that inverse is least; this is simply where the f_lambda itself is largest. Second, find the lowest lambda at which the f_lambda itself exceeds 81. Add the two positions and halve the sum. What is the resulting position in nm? 584.57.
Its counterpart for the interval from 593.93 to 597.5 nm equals 594.20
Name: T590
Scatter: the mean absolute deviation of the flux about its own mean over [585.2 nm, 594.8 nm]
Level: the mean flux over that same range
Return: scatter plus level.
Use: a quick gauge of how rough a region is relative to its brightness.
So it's 83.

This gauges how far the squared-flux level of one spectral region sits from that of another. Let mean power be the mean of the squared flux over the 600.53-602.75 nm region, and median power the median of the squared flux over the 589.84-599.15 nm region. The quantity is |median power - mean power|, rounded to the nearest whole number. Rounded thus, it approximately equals 3590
